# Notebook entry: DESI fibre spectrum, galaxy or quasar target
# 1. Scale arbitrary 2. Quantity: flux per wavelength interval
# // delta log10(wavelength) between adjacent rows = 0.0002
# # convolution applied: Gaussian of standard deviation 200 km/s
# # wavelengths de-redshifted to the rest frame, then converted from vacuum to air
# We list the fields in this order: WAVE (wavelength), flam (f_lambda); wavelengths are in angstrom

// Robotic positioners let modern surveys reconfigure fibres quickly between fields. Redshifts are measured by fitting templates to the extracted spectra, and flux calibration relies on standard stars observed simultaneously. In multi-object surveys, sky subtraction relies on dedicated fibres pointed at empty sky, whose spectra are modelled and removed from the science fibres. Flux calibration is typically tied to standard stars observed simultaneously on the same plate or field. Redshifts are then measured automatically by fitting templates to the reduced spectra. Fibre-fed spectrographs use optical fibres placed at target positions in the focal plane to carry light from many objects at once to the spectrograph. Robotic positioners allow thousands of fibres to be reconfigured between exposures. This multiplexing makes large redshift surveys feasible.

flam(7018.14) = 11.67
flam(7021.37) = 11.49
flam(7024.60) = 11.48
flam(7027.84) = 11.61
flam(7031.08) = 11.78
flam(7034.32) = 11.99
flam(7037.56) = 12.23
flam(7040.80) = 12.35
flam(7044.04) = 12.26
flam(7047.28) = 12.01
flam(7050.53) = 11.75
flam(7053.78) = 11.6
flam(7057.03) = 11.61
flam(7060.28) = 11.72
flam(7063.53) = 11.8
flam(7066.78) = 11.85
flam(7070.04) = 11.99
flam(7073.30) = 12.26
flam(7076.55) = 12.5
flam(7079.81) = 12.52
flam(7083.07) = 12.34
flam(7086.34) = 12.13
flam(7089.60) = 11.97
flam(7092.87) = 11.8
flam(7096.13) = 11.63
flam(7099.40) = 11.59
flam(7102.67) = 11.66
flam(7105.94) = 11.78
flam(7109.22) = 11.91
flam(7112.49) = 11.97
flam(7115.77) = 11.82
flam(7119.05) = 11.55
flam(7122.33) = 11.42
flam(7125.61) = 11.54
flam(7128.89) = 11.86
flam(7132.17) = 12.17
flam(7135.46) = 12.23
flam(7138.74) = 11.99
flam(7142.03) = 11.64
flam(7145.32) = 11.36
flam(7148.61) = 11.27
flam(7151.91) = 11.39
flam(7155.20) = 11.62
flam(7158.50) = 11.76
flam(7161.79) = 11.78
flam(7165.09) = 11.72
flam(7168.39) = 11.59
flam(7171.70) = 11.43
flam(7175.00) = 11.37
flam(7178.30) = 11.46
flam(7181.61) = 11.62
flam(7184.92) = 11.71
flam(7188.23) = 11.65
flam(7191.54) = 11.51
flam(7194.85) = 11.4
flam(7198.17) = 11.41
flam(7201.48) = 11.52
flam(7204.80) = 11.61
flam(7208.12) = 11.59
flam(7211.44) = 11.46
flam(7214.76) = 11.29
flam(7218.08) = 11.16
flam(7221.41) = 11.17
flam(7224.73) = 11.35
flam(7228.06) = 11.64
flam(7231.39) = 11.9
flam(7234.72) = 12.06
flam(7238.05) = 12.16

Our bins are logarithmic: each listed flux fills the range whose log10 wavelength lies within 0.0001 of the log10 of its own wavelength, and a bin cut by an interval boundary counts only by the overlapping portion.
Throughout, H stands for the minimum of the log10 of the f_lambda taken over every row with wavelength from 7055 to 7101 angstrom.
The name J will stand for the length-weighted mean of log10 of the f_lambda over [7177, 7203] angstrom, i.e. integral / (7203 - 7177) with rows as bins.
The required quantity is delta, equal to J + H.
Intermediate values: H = 1.06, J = 1.06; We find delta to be 2.13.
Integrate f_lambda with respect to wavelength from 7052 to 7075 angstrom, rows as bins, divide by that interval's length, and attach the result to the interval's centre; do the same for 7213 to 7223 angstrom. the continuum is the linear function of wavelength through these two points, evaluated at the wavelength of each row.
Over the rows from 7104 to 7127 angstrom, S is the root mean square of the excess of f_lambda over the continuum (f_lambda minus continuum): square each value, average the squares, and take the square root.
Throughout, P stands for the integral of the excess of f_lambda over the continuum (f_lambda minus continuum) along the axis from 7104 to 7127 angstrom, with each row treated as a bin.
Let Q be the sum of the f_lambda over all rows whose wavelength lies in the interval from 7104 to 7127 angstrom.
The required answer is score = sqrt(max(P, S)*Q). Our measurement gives 13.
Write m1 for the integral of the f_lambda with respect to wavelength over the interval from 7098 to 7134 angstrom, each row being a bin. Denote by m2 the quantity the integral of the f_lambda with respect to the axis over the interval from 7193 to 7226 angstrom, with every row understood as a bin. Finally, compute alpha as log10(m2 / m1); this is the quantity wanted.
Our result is -0.05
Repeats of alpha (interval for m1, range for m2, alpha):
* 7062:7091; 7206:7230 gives -0.11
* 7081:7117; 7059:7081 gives -0.21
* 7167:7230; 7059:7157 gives 0.21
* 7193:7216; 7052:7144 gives 0.62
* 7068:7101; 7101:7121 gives -0.23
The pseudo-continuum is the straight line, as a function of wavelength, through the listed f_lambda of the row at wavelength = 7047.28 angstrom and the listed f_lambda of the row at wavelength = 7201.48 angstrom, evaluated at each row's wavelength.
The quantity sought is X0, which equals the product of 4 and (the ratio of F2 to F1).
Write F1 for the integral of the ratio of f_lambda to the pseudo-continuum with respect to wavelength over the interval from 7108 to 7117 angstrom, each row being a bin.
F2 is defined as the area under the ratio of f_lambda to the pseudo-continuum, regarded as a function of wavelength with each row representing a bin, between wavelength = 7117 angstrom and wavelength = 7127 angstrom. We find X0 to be 4.31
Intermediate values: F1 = 9.1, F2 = 9.8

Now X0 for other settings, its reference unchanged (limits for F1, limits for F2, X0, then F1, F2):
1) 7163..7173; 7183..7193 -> 4.04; 10.0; 10.1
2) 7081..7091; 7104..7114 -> 3.93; 10.2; 10.1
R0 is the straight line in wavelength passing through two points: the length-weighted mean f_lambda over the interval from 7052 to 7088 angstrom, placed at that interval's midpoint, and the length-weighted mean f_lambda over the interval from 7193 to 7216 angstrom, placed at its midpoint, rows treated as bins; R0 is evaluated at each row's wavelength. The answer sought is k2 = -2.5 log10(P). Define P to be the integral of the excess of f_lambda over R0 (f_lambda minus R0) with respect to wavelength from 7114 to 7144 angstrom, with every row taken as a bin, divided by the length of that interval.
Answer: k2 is 4.6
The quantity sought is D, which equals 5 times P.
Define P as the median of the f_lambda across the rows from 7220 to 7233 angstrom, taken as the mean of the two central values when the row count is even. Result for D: 57.5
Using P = 11.5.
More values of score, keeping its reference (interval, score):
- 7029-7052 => 15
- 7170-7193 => 18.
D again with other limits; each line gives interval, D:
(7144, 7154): 56.8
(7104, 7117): 59.3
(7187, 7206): 57.6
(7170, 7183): 57.2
